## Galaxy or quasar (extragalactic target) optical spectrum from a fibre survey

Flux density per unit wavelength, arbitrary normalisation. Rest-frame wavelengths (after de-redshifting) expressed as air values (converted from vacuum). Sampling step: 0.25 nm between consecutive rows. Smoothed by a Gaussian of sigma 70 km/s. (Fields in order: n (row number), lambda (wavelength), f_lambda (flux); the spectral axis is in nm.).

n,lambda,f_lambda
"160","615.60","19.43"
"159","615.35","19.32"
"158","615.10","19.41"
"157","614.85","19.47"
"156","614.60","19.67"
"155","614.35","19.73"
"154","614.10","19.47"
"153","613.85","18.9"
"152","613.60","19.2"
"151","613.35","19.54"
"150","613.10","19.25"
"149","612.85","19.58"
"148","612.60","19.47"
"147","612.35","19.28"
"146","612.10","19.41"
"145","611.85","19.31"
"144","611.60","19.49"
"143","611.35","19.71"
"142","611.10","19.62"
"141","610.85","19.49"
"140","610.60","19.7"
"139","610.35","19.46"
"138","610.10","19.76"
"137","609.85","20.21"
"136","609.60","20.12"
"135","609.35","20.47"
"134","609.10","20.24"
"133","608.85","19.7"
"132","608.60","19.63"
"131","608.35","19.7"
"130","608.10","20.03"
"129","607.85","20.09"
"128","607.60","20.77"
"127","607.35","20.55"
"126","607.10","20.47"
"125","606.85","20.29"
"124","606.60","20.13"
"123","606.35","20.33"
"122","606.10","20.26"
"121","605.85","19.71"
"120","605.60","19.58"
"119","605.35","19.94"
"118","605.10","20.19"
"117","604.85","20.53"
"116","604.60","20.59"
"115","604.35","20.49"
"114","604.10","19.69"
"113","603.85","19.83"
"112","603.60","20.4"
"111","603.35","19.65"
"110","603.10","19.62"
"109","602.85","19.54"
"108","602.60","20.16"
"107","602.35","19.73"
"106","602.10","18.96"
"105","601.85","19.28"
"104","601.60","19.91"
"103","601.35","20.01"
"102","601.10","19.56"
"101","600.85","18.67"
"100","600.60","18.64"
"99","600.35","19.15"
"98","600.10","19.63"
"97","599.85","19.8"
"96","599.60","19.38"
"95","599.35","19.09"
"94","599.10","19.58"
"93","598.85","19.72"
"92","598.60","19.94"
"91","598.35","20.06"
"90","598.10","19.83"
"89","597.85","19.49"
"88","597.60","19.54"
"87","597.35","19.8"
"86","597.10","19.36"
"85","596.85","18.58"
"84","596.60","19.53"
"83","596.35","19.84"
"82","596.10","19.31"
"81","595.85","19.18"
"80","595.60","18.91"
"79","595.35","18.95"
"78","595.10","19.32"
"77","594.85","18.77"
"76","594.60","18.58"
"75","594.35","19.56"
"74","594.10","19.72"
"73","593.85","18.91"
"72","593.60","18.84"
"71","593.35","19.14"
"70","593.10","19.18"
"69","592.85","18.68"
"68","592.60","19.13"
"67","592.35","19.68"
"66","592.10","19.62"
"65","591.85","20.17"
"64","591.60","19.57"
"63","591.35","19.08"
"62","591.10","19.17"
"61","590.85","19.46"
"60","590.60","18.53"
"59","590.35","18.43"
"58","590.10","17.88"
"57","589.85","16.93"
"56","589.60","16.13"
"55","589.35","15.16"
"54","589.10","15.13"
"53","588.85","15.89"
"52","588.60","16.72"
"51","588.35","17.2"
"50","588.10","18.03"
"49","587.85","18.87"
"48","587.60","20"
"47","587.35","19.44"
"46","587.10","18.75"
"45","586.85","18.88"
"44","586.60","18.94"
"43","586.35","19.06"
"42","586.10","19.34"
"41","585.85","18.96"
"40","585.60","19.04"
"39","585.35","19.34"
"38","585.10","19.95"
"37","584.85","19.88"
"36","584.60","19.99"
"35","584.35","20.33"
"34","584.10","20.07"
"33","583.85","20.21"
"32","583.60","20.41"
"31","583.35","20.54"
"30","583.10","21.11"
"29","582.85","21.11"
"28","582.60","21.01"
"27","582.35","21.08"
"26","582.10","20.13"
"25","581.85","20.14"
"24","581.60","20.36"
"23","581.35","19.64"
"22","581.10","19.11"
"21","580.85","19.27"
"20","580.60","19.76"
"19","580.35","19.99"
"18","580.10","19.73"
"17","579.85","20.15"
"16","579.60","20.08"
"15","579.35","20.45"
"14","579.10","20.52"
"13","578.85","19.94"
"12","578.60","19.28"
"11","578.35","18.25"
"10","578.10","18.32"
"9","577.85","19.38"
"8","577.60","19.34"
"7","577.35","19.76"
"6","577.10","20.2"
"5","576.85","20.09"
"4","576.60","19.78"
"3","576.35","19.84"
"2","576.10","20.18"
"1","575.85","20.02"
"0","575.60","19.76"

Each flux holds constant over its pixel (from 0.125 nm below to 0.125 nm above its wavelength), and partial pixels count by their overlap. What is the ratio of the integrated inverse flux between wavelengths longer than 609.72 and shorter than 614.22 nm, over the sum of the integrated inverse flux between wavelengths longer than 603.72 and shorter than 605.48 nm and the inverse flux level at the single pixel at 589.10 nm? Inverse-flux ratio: 1.51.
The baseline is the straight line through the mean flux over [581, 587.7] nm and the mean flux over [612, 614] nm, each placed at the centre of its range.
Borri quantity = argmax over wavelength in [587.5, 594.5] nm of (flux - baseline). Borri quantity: 591.85 nm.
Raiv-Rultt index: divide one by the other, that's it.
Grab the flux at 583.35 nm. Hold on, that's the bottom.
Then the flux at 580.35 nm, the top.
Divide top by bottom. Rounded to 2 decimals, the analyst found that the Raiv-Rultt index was 0.97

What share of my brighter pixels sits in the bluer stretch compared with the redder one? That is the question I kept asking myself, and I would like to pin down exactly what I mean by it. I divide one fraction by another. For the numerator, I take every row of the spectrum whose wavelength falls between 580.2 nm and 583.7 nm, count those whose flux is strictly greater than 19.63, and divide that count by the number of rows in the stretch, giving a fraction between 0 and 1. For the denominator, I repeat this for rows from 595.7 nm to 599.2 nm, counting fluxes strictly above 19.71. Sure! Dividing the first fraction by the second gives 2.0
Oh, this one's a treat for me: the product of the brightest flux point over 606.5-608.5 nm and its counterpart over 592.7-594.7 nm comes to 410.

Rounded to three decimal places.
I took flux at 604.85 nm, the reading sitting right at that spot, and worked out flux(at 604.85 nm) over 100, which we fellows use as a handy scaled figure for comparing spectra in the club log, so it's 0.205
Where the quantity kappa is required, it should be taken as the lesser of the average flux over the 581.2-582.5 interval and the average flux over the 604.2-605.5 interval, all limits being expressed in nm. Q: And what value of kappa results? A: 20.3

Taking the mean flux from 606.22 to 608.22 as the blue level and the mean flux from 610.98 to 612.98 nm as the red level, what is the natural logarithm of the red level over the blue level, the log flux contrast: -0.04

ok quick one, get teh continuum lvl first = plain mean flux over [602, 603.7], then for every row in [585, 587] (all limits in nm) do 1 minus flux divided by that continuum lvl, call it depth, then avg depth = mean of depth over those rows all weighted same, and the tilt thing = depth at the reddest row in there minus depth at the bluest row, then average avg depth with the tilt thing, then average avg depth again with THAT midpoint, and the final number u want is 0.034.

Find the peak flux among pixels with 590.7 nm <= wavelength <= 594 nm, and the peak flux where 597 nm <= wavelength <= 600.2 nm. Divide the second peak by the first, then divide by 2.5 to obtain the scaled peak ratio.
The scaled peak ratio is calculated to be 0.398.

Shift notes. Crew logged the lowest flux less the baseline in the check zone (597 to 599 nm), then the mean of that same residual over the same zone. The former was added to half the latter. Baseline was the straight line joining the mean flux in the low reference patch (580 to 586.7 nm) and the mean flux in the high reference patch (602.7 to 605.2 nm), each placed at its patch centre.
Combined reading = -0.81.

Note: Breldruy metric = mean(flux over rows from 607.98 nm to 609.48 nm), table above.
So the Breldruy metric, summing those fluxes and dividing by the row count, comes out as 20.0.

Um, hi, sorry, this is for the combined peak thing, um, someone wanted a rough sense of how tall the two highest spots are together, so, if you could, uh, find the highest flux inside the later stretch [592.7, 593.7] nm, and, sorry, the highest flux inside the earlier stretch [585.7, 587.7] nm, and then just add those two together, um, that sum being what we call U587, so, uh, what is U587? 39.2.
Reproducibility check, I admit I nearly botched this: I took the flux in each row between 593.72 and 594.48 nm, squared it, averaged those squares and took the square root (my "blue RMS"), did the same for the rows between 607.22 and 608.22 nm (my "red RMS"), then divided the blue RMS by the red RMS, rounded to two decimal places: 0.95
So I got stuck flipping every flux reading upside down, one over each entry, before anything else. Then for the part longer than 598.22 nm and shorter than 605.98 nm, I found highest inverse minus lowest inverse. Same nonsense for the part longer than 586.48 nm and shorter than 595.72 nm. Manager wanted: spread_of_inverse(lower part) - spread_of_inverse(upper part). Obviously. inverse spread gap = 0.011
